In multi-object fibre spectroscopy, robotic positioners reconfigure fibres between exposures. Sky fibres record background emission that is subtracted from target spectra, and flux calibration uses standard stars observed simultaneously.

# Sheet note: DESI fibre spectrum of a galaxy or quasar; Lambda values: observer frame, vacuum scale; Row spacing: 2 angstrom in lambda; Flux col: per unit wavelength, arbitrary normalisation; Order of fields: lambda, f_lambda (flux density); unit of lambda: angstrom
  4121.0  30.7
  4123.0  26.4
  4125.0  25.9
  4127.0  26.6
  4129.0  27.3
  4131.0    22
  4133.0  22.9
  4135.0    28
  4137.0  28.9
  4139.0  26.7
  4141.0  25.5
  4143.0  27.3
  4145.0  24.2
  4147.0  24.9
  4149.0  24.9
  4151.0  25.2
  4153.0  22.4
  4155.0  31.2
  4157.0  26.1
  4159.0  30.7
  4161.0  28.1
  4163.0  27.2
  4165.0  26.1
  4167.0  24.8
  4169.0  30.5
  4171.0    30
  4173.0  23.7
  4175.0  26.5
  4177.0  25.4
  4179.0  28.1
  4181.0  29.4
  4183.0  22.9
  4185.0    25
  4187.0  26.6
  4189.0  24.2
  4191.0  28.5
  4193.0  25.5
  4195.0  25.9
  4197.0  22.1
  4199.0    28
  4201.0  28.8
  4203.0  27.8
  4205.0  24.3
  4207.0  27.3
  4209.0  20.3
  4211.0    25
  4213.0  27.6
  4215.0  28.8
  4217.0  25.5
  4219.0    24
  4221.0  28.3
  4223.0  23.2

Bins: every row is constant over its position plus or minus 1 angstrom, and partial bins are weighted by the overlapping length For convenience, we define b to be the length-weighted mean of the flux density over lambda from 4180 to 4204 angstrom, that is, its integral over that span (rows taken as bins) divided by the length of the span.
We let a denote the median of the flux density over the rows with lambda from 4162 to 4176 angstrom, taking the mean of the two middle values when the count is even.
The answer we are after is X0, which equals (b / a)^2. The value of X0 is 0.98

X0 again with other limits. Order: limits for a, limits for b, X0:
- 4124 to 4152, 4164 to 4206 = 1.05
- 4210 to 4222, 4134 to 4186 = 1.01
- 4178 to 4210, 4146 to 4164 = 1.04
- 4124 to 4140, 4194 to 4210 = 0.92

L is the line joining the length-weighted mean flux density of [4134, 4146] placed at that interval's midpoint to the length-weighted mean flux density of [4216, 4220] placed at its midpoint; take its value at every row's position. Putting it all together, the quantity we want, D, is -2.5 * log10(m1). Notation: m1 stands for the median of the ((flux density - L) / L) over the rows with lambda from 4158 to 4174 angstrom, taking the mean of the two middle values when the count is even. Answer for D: 3.1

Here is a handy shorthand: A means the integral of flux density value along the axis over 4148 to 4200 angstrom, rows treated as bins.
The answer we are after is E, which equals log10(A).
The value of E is 3.14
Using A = 1378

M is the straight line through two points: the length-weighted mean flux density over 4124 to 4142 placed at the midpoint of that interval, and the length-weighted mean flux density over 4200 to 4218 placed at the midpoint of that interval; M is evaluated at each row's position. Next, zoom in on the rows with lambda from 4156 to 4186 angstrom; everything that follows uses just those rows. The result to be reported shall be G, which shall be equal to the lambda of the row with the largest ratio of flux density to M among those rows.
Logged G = 4159.0 angstrom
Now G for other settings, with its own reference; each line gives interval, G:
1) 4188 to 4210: 4201.0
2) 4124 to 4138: 4137.0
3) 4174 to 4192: 4181.0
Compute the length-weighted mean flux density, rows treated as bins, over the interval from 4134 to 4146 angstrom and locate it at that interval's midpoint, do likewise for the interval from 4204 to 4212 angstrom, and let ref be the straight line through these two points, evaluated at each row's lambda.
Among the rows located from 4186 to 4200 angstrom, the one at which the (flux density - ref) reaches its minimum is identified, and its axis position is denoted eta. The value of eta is 4197.0 angstrom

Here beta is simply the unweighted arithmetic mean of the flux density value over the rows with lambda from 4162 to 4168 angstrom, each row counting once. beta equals 26.0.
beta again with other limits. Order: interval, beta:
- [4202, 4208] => 26.5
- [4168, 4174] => 28.1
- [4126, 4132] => 25.3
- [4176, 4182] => 27.6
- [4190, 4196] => 26.6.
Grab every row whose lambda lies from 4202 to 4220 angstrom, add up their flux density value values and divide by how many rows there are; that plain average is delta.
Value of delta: 25.6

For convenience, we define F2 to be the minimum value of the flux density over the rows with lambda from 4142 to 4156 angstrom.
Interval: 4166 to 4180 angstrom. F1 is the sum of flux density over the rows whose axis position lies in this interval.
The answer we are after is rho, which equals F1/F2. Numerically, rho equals 8.4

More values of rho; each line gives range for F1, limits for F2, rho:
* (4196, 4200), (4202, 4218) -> 2.5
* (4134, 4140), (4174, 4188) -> 3.7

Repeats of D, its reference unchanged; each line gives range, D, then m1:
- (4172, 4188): 5.9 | 0.00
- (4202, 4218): 3.1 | 0.06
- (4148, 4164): 4.5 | 0.02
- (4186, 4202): 3.8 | 0.03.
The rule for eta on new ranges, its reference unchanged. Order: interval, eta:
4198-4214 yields 4209.0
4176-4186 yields 4183.0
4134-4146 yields 4145.0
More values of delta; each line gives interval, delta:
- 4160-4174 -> 27.2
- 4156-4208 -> 26.7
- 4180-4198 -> 25.6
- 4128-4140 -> 26.0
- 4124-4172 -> 26.6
